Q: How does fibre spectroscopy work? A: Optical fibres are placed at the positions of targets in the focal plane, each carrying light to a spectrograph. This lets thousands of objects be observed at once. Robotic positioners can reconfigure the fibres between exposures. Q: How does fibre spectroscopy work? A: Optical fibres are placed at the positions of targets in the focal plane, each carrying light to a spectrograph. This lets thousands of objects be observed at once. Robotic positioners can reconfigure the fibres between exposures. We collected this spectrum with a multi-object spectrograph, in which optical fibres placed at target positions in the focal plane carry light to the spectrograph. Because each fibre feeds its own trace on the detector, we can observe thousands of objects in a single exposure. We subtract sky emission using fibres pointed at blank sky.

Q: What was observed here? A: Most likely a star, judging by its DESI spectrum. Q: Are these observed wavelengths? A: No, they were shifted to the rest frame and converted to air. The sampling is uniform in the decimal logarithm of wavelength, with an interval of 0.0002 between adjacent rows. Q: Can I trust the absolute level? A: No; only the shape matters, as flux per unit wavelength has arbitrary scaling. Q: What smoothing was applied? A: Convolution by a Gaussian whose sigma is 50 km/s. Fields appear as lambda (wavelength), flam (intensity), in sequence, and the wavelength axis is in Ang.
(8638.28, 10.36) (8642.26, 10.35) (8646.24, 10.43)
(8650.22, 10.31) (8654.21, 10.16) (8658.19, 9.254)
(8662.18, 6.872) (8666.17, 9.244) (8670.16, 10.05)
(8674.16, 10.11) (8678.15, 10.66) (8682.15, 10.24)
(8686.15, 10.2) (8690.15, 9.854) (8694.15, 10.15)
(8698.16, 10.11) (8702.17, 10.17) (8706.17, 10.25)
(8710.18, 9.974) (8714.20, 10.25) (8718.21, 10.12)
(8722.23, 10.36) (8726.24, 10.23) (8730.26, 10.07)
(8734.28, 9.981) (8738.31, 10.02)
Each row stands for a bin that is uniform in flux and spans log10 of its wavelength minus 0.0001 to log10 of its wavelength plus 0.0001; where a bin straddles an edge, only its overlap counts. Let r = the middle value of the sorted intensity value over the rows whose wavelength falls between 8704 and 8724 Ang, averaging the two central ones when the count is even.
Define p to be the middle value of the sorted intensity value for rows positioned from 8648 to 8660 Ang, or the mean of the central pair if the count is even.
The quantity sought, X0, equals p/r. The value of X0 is 0.99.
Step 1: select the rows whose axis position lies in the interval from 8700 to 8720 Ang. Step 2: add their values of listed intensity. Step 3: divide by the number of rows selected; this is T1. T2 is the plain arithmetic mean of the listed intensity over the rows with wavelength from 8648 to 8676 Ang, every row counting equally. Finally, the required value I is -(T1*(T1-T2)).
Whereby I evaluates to -7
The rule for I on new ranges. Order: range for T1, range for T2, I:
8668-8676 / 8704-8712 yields 0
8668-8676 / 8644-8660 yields 0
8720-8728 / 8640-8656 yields 0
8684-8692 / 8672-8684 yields 3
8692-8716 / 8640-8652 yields 2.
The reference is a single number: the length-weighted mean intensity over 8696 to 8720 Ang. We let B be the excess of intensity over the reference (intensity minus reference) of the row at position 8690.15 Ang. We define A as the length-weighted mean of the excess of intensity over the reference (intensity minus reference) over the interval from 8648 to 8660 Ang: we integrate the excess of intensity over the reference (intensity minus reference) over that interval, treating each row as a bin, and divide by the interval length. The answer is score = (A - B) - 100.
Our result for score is -99.9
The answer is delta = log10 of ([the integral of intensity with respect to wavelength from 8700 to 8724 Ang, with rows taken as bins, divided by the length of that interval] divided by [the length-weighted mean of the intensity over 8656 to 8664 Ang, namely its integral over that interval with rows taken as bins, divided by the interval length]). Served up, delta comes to 0.10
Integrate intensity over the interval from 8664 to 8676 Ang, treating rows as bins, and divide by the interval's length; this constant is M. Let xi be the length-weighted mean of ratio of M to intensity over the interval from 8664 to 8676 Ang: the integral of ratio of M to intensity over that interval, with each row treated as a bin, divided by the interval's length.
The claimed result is 1.00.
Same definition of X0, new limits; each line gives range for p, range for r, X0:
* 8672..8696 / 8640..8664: 0.99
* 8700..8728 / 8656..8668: 1.11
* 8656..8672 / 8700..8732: 0.91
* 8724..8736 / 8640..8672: 1.00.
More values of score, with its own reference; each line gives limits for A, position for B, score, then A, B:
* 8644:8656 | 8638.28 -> -100.1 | 0.16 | 0.2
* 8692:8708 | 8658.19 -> -99.1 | 0.02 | -0.9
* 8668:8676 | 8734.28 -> -99.9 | -0.08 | -0.2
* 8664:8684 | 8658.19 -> -99.2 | -0.11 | -0.9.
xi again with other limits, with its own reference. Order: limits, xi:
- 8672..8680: 0.94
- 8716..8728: 0.95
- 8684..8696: 0.97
